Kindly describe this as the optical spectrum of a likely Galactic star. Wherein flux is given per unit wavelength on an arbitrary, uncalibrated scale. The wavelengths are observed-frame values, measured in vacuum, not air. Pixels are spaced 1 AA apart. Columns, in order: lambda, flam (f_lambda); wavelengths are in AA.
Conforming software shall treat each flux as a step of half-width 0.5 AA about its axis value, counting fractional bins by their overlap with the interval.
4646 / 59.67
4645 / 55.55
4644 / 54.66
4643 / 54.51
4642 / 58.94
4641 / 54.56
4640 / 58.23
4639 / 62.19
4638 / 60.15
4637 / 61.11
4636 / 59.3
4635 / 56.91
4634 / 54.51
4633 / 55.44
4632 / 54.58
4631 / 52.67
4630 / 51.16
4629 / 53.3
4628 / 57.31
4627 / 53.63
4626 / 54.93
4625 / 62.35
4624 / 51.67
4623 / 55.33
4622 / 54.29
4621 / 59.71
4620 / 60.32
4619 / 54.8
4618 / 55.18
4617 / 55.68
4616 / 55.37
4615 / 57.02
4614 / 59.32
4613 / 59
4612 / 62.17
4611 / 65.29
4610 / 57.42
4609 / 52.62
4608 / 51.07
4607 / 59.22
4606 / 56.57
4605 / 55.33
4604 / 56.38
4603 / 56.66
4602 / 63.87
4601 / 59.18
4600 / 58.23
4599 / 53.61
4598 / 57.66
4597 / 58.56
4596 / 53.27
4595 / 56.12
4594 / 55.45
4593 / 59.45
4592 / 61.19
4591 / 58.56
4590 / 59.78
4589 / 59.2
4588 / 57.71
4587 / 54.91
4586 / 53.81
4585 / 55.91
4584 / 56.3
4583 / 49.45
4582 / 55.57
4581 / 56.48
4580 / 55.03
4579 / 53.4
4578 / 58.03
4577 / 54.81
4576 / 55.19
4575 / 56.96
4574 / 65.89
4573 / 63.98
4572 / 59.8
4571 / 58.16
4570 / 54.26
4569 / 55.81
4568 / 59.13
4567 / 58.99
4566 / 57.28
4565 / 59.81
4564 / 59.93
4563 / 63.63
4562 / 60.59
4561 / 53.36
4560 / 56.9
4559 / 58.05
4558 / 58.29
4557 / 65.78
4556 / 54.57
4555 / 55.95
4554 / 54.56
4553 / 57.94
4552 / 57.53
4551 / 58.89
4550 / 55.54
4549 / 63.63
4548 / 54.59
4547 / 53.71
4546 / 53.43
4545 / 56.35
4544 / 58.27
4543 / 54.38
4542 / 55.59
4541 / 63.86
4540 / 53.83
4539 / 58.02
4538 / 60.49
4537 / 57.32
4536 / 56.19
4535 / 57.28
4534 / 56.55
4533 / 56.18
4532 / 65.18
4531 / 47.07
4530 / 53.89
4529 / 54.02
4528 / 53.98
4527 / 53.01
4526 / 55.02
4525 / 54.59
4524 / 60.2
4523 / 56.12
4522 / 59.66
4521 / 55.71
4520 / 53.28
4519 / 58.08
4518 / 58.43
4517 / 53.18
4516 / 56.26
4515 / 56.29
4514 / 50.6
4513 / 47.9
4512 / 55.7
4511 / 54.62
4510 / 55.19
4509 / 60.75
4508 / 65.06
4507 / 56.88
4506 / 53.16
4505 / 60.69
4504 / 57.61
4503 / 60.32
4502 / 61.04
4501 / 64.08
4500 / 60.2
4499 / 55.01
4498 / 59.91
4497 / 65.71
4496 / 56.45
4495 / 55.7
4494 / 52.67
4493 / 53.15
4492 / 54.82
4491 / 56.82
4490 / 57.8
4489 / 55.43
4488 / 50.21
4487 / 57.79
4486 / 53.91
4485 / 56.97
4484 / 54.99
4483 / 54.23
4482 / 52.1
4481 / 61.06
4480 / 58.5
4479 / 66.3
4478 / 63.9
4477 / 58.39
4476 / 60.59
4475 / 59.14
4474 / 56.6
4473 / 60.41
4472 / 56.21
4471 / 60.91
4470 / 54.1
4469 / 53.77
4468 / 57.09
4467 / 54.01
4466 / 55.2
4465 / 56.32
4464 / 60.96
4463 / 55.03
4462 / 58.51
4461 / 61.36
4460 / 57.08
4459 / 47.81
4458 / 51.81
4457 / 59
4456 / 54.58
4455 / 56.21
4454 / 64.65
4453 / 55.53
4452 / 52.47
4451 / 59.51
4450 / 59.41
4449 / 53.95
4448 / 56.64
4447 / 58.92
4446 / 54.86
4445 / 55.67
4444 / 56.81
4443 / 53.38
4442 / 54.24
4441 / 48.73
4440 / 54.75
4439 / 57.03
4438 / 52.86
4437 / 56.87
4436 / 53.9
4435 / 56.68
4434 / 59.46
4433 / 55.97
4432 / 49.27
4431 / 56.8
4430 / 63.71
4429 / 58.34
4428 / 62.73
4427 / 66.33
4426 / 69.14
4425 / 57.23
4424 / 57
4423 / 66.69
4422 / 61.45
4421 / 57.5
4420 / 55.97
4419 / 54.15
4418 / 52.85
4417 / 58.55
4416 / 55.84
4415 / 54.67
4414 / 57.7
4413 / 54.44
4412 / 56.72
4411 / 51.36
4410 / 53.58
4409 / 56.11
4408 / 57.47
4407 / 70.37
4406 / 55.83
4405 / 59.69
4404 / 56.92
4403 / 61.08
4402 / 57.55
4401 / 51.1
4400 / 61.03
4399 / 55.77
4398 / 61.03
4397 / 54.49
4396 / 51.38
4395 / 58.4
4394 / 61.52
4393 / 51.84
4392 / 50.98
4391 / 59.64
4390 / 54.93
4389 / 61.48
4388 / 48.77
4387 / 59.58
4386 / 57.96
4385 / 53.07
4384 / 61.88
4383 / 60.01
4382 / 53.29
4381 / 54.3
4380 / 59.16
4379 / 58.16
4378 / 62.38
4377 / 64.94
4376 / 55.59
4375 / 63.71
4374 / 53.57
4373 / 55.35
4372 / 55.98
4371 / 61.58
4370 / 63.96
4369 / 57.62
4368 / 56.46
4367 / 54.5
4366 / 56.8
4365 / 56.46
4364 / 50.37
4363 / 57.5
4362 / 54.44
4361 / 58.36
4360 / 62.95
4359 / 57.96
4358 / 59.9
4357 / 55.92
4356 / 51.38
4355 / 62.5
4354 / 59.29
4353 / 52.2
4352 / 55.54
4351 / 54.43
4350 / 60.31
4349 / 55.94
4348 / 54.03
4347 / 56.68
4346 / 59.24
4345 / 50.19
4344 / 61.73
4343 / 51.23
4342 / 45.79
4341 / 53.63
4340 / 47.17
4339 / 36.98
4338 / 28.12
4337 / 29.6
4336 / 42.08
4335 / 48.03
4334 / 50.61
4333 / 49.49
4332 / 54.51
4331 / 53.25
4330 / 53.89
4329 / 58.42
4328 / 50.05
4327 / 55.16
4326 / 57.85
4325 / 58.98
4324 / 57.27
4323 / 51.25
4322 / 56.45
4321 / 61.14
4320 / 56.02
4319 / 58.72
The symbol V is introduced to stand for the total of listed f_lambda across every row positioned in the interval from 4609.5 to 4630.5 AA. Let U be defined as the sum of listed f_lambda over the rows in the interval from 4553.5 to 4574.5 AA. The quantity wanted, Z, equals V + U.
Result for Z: 2430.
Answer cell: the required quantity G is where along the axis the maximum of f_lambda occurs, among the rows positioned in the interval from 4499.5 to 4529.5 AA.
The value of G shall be 4508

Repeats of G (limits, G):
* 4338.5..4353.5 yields 4344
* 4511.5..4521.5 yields 4518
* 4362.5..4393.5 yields 4377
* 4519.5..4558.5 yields 4557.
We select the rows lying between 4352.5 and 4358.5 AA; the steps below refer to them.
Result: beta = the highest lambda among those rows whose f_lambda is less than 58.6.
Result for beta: 4357 AA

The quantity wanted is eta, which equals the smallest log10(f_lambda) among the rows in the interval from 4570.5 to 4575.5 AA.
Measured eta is 1.756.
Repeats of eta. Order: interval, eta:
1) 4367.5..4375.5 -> 1.729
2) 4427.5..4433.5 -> 1.693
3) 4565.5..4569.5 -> 1.747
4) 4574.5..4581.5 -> 1.728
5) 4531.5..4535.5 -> 1.750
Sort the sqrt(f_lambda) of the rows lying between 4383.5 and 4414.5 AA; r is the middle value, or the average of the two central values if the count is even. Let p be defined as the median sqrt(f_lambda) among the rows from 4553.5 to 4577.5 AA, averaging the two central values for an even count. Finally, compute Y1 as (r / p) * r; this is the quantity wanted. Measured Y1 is 7.47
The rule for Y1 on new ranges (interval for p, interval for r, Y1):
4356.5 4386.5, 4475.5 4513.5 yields 7.50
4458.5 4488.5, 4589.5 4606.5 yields 7.64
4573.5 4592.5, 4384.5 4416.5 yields 7.52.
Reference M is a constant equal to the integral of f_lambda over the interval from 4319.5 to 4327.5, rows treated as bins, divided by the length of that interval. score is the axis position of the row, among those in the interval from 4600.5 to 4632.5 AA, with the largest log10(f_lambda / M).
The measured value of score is 4611 AA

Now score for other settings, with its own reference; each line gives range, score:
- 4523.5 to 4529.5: 4524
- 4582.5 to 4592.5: 4592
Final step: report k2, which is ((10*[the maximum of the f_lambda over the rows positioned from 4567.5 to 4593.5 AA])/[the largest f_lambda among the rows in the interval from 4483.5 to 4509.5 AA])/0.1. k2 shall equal 100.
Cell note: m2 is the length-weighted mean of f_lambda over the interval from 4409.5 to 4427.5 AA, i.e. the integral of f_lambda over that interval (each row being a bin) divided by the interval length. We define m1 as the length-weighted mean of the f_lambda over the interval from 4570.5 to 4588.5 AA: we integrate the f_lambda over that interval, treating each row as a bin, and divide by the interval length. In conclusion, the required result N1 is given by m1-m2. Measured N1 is -1.1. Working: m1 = 56.7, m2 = 57.8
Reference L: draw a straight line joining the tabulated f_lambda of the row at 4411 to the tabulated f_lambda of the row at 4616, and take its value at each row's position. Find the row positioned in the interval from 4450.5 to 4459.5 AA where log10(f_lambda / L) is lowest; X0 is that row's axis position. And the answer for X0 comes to 4459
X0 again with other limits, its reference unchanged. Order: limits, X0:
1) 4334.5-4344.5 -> 4338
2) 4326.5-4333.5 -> 4333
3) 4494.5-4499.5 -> 4499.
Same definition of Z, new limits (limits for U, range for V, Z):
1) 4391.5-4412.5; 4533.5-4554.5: 2392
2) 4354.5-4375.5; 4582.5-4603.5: 2406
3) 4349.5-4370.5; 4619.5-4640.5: 2388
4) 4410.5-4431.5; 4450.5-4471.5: 2415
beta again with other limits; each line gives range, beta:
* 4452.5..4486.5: 4486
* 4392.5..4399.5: 4399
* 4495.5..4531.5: 4531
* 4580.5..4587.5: 4587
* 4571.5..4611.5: 4610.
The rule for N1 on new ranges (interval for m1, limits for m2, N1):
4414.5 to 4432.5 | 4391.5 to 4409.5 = 1.4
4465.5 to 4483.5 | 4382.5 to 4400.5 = 1.0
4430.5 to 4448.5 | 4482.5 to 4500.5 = -1.1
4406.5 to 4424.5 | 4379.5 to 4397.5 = 1.1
